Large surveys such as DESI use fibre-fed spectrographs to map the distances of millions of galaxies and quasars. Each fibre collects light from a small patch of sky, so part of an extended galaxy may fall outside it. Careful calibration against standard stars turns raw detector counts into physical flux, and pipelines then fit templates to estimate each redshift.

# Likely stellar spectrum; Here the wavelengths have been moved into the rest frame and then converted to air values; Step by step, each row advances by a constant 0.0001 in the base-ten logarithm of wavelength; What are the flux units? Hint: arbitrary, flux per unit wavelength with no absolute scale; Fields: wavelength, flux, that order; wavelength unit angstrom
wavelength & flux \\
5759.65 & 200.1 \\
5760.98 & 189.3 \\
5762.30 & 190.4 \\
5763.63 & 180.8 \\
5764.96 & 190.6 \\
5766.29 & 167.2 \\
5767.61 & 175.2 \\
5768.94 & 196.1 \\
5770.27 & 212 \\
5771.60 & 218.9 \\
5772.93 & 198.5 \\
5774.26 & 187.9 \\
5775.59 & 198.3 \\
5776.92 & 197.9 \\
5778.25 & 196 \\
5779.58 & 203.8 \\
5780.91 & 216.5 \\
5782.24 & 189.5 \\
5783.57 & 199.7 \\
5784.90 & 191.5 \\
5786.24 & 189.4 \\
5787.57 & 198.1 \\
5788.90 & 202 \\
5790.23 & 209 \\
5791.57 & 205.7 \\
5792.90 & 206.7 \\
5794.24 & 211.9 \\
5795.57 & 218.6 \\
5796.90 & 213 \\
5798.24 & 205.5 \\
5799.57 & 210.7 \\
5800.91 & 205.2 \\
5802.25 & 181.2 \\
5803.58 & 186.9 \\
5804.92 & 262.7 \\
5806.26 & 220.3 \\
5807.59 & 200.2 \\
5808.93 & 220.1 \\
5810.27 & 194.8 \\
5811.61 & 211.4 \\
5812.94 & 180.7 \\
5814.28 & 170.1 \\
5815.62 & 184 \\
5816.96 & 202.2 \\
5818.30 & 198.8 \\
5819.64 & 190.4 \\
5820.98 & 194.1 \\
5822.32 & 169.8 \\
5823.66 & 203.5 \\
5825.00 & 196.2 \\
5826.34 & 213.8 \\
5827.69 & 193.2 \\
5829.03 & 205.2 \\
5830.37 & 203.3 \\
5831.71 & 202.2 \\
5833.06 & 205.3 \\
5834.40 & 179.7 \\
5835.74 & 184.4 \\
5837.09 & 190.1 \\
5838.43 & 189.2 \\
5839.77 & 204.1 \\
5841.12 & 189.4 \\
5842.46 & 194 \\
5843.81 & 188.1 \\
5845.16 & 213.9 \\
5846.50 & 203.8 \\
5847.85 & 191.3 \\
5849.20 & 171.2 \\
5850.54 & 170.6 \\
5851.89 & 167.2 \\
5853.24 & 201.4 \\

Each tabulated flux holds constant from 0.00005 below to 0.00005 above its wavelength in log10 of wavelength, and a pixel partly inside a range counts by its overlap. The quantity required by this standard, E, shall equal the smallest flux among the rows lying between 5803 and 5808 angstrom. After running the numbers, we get 186.9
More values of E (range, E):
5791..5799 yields 205.5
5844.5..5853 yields 167.2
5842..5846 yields 188.1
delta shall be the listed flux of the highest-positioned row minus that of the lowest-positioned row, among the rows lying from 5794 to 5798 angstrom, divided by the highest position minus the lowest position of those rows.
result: 0.4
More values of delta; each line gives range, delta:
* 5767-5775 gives 1.9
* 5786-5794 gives 2.6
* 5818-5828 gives -0.6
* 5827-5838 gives -0.3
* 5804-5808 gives -23.4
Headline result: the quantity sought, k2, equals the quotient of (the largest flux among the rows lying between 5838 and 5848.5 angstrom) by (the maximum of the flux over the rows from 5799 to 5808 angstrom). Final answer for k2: 0.81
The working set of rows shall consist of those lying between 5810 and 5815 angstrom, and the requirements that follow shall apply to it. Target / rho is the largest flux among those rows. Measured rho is 211.4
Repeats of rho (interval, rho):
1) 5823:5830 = 213.8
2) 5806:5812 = 220.3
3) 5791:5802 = 218.6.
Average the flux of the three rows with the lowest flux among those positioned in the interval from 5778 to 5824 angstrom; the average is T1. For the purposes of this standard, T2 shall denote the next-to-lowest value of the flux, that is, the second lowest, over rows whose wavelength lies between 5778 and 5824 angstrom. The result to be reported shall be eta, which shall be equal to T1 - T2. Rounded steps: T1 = 174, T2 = 170.1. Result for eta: 3.4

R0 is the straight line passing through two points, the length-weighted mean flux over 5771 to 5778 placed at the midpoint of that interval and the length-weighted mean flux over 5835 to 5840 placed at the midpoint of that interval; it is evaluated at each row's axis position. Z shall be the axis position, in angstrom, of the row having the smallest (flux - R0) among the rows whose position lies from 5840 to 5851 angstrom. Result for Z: 5850.54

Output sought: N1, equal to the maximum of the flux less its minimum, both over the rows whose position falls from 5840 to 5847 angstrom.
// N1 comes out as 26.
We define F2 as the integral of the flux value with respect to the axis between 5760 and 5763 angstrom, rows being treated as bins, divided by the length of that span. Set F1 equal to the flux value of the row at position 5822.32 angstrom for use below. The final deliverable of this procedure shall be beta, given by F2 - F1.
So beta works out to 21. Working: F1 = 169.8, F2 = 191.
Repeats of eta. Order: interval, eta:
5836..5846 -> -0.3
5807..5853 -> -0.8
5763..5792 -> -0.8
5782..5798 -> 0.6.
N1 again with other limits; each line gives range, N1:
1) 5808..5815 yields 50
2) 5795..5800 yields 13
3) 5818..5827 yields 44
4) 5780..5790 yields 27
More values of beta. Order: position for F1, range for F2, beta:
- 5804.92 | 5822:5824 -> -76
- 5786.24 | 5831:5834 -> 12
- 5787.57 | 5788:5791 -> 7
